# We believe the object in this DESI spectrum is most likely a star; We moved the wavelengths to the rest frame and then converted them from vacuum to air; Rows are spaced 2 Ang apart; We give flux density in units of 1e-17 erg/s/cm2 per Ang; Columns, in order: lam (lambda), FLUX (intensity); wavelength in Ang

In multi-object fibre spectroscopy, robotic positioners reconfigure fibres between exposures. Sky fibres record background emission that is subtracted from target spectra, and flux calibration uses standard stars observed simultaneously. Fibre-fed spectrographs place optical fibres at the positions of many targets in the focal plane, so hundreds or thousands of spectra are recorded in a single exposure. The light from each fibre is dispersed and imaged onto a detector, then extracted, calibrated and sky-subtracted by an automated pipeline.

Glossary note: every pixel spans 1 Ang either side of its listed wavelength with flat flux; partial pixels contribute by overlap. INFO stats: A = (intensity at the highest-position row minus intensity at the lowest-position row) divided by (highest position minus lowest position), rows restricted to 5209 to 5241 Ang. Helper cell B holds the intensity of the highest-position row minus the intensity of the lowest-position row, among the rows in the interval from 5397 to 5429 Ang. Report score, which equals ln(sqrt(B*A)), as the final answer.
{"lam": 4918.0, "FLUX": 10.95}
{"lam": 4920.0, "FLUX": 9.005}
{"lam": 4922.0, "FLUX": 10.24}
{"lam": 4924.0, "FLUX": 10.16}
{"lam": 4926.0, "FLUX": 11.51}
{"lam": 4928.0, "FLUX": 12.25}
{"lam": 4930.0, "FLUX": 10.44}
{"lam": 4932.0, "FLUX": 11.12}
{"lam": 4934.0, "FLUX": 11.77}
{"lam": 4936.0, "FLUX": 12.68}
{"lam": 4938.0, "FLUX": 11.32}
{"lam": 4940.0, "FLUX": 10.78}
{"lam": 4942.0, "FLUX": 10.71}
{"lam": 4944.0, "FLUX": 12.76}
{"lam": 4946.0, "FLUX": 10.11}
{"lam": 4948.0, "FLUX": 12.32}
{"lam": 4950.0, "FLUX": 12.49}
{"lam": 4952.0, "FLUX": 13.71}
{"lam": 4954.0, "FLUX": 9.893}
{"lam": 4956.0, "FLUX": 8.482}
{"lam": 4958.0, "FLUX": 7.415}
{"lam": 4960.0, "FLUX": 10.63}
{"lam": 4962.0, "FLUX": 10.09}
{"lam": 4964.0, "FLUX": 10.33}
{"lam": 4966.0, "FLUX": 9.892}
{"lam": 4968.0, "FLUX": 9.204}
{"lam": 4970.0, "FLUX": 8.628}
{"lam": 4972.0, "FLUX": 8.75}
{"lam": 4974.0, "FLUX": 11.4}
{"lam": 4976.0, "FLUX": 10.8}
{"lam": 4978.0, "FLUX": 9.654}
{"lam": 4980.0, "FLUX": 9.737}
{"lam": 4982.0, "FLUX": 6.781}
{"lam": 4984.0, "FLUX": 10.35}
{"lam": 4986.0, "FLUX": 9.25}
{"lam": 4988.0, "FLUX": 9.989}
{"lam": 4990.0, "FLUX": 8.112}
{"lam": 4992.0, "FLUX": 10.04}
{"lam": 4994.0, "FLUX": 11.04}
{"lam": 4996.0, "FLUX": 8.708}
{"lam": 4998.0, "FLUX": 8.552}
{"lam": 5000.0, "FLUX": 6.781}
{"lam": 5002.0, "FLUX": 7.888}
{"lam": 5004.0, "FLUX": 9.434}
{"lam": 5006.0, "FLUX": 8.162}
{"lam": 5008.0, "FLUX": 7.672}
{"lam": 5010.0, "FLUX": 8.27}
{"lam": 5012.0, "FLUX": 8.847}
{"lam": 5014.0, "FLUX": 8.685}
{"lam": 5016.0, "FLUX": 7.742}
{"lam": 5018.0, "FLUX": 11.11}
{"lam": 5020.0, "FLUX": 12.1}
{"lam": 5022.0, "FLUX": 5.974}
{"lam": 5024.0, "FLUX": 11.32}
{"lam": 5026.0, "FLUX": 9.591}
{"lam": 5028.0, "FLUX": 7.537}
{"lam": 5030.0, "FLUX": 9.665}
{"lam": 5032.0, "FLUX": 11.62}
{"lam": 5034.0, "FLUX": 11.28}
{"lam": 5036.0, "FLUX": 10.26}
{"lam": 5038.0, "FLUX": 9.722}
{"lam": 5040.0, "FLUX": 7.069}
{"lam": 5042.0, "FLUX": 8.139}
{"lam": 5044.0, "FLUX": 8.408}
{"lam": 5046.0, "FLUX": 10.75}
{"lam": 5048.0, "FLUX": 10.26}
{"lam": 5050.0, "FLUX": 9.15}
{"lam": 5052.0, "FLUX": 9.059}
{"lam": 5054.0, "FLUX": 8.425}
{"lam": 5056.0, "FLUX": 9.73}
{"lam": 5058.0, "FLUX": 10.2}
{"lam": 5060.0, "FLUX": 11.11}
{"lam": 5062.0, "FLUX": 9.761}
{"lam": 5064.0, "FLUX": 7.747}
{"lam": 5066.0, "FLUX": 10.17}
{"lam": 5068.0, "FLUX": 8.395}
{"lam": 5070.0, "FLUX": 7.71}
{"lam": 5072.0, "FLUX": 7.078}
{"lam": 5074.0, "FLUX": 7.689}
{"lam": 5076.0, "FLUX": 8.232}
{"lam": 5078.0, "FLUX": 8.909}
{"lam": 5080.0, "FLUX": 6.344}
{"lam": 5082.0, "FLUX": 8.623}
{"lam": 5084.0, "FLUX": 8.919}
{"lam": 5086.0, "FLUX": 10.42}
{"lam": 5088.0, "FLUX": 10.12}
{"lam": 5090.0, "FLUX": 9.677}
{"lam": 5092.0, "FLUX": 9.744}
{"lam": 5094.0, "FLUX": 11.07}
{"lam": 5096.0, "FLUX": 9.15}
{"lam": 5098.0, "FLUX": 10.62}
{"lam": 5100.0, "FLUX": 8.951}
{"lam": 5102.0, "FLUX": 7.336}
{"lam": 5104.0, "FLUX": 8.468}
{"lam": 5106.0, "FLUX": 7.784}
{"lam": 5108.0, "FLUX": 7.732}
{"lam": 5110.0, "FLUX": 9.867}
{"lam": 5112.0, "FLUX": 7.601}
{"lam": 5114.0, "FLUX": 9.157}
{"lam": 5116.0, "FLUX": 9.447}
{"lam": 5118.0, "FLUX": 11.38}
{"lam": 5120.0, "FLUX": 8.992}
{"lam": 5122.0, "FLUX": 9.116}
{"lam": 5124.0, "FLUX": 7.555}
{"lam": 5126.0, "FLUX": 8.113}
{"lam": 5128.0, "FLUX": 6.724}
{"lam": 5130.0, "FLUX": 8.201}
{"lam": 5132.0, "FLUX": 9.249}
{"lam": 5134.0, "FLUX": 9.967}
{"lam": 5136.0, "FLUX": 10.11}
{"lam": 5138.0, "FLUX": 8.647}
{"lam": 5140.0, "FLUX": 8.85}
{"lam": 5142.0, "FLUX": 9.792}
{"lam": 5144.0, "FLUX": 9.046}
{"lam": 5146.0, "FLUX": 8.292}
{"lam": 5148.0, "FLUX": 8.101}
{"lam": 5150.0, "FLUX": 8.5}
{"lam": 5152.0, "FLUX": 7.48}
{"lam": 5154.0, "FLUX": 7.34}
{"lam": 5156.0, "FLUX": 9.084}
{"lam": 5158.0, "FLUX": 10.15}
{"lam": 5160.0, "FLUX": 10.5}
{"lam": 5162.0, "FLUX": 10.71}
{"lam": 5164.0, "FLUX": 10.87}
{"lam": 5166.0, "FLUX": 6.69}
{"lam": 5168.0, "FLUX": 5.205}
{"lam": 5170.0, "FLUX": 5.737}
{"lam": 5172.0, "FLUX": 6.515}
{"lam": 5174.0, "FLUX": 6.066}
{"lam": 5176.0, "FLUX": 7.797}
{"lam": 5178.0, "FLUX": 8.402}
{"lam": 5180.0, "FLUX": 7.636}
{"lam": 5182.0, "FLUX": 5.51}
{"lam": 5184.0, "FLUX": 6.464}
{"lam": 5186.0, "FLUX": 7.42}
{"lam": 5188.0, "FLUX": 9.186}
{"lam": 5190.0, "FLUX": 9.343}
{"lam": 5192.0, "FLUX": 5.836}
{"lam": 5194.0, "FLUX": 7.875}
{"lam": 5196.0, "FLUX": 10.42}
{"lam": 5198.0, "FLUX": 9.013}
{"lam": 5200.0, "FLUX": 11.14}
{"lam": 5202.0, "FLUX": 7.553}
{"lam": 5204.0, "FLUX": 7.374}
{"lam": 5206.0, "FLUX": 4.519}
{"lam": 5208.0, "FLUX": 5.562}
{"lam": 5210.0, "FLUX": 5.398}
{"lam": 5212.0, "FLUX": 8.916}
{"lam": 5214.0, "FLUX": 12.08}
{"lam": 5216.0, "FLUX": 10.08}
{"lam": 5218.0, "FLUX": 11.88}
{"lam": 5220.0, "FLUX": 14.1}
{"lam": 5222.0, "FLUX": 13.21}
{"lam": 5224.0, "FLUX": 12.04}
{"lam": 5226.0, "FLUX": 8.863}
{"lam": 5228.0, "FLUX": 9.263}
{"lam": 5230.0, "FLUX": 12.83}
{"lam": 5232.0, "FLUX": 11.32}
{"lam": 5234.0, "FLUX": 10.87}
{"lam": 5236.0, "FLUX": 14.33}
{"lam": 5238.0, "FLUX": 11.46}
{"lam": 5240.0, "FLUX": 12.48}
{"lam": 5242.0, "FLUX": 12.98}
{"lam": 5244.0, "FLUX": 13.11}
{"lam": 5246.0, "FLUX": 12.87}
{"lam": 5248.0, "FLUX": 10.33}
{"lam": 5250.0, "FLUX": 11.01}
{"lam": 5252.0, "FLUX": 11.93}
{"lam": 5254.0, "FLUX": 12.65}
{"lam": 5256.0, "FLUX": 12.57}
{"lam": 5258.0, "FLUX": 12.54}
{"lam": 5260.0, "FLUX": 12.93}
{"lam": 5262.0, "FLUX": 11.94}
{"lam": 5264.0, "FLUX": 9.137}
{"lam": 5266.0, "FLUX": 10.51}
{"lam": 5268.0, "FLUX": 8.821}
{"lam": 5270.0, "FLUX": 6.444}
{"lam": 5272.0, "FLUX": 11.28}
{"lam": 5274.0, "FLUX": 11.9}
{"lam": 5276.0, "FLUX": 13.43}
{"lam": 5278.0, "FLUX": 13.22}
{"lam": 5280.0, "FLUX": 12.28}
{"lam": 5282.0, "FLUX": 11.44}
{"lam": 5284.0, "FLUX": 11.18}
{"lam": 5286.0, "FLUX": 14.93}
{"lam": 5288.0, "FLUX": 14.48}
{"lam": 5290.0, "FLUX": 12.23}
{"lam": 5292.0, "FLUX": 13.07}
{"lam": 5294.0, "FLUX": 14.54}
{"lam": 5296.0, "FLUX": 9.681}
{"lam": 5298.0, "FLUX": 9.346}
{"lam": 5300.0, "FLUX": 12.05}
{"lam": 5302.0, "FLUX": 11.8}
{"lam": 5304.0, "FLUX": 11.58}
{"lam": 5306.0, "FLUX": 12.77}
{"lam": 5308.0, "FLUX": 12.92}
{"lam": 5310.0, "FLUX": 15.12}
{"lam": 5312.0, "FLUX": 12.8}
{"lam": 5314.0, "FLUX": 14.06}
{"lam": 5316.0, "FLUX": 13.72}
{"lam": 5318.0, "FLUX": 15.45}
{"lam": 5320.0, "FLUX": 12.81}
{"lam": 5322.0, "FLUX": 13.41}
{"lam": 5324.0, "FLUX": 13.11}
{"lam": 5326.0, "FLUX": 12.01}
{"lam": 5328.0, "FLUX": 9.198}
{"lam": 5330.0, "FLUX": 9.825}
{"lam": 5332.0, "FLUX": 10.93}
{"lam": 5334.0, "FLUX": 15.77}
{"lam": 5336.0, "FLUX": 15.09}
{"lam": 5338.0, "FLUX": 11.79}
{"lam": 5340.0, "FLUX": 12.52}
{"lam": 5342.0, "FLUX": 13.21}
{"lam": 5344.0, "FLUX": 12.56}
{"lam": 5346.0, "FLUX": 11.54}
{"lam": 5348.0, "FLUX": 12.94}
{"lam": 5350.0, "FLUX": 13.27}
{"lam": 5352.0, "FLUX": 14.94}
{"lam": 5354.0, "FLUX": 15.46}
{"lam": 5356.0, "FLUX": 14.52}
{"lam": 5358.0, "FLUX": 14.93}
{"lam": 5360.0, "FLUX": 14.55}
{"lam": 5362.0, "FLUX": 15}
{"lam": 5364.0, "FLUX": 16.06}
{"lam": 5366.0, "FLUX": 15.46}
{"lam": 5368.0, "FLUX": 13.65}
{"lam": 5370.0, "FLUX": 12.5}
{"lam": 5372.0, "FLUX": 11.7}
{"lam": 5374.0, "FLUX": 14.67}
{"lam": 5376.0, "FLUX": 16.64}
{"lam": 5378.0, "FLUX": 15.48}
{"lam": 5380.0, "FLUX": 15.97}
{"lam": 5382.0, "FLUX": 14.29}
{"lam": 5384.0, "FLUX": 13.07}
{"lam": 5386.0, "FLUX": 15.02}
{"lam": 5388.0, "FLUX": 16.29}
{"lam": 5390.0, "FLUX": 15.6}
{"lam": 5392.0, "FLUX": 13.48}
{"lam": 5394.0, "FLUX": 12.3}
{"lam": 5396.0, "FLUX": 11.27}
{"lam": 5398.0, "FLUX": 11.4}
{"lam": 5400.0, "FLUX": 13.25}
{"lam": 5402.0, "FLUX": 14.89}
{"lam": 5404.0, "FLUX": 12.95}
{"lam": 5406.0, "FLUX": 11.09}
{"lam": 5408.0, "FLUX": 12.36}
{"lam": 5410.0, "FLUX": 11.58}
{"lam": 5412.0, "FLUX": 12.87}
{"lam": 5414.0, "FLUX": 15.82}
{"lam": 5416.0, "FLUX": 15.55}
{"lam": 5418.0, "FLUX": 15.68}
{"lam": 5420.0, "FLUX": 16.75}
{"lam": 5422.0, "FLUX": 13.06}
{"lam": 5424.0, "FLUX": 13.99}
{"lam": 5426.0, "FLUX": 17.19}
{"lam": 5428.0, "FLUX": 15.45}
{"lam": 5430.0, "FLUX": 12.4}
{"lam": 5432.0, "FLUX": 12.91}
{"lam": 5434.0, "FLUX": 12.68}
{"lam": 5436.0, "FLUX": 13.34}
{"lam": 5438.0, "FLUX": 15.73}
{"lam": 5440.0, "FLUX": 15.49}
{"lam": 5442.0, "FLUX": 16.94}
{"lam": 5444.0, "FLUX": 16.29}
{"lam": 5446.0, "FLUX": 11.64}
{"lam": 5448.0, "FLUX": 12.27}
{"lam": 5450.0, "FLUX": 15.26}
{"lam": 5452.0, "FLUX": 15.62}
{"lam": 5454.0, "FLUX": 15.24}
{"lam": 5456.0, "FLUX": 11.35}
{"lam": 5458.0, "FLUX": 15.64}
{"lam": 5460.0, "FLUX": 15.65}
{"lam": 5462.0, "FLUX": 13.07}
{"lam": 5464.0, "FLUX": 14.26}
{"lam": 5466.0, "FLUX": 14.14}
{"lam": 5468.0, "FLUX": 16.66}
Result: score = 0.0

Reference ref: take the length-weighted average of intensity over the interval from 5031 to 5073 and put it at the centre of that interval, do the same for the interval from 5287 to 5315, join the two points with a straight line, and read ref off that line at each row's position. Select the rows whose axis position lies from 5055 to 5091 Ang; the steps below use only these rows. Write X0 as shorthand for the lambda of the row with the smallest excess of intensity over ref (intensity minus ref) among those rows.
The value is 5080.0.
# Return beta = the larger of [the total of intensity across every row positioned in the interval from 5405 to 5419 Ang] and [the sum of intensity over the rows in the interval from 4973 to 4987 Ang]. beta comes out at 95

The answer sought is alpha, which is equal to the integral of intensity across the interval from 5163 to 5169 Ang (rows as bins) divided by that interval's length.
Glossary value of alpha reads 7.6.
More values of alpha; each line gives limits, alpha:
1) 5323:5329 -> 11.4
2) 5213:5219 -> 11.3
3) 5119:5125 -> 8.6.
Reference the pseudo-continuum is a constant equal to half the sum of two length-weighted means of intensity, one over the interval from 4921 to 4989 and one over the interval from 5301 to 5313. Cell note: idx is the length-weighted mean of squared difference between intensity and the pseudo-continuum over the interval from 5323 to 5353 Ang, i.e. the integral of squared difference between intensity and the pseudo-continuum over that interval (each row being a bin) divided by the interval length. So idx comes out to 4.0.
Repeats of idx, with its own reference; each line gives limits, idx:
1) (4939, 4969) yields 3.7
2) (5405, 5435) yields 8.9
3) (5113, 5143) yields 8.1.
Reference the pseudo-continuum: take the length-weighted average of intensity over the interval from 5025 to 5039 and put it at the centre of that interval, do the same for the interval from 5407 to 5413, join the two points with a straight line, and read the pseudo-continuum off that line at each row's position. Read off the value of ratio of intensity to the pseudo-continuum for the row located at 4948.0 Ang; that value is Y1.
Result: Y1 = 1.31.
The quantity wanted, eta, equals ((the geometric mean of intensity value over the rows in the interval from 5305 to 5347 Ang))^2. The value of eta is 163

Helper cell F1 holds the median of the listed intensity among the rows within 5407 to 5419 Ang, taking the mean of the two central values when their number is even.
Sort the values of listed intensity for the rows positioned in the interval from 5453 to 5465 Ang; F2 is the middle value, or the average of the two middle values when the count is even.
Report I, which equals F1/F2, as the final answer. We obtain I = 0.96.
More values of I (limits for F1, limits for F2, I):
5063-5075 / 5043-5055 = 0.85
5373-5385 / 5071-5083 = 1.89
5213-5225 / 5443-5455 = 0.79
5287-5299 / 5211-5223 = 1.06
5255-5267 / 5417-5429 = 0.79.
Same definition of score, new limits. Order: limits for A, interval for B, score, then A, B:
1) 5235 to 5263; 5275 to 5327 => -1.0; -0.09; -1.42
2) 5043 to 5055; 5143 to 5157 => -4.8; 0.00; 0.04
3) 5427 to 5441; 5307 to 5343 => -3.5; 0.00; 0.29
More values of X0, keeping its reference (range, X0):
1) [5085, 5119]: 5102.0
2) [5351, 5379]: 5372.0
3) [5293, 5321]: 5298.0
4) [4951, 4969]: 4958.0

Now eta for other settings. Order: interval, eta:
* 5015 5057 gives 87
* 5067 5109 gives 74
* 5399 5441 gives 194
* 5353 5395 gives 211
